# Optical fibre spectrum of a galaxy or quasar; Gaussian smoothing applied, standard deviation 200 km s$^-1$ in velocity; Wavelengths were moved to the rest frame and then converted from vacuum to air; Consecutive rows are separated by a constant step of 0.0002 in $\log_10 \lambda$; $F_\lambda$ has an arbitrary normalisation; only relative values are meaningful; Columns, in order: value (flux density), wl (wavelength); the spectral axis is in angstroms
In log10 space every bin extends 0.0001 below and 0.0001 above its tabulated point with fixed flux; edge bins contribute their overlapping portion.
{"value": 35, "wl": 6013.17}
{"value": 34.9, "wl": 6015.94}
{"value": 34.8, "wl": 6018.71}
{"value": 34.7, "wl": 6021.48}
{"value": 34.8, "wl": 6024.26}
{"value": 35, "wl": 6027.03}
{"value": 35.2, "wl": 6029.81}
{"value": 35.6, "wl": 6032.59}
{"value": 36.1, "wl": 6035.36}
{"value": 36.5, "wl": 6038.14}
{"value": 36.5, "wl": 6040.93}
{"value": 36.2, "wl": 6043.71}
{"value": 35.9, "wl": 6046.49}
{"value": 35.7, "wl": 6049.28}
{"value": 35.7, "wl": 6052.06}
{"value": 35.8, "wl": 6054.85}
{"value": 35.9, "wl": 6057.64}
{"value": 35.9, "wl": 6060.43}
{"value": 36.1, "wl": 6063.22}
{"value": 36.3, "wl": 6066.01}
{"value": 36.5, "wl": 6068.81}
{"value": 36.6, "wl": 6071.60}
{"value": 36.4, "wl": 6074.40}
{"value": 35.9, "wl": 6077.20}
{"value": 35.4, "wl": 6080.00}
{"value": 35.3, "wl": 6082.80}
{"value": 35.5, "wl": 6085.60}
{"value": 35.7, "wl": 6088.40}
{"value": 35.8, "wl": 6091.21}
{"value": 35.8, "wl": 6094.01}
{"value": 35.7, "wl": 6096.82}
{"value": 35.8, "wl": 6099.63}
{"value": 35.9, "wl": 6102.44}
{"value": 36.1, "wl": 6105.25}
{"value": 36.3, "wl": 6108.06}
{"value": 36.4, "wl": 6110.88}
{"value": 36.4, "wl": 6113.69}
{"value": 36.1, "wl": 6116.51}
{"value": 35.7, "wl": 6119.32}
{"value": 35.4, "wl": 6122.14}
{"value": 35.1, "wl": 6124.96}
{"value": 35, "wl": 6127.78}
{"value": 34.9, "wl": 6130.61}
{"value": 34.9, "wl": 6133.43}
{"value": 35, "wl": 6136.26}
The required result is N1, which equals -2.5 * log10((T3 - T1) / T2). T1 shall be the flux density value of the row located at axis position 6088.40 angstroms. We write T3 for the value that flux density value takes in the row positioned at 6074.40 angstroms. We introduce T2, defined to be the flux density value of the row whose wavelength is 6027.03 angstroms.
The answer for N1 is 4.25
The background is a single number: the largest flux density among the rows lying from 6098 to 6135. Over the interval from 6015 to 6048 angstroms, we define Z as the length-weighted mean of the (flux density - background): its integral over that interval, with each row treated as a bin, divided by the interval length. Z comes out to -0.9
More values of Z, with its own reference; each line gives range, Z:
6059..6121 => -0.4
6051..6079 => -0.3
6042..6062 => -0.5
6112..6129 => -0.8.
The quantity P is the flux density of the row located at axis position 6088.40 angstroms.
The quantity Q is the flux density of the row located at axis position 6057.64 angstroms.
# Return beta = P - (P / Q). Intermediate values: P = 35.7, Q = 35.9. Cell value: 34.7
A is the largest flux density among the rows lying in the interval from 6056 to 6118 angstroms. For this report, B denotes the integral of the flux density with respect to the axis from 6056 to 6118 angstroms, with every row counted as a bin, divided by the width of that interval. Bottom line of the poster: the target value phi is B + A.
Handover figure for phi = 72.6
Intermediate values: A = 36.6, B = 36.0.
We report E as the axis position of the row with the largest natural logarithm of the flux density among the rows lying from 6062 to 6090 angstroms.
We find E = 6071.60 angstroms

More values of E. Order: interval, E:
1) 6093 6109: 6108.06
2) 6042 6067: 6066.01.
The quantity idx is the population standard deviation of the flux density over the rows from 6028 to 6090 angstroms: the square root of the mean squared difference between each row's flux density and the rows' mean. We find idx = 0.40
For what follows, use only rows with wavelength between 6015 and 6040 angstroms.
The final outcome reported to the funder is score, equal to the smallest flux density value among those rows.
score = 34.7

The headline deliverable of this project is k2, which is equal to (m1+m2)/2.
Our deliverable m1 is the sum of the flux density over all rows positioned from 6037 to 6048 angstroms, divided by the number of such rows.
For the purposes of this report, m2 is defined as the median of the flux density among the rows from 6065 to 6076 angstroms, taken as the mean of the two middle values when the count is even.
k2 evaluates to 36.4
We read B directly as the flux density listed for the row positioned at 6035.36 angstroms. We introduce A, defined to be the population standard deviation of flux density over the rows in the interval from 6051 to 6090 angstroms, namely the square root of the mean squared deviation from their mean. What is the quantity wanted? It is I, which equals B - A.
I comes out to 35.7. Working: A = 0.392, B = 36.1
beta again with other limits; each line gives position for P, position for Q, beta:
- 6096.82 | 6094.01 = 34.7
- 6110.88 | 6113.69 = 35.4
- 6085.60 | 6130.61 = 34.5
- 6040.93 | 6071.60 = 35.5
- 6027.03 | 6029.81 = 34.0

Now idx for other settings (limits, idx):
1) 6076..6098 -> 0.20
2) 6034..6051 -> 0.29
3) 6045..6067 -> 0.19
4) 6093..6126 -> 0.38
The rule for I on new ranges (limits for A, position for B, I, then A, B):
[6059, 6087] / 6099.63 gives 35.4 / 0.446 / 35.8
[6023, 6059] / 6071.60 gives 36.1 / 0.503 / 36.6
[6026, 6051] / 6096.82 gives 35.2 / 0.501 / 35.7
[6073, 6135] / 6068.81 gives 36.0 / 0.466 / 36.5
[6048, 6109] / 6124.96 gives 34.8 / 0.335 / 35.1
